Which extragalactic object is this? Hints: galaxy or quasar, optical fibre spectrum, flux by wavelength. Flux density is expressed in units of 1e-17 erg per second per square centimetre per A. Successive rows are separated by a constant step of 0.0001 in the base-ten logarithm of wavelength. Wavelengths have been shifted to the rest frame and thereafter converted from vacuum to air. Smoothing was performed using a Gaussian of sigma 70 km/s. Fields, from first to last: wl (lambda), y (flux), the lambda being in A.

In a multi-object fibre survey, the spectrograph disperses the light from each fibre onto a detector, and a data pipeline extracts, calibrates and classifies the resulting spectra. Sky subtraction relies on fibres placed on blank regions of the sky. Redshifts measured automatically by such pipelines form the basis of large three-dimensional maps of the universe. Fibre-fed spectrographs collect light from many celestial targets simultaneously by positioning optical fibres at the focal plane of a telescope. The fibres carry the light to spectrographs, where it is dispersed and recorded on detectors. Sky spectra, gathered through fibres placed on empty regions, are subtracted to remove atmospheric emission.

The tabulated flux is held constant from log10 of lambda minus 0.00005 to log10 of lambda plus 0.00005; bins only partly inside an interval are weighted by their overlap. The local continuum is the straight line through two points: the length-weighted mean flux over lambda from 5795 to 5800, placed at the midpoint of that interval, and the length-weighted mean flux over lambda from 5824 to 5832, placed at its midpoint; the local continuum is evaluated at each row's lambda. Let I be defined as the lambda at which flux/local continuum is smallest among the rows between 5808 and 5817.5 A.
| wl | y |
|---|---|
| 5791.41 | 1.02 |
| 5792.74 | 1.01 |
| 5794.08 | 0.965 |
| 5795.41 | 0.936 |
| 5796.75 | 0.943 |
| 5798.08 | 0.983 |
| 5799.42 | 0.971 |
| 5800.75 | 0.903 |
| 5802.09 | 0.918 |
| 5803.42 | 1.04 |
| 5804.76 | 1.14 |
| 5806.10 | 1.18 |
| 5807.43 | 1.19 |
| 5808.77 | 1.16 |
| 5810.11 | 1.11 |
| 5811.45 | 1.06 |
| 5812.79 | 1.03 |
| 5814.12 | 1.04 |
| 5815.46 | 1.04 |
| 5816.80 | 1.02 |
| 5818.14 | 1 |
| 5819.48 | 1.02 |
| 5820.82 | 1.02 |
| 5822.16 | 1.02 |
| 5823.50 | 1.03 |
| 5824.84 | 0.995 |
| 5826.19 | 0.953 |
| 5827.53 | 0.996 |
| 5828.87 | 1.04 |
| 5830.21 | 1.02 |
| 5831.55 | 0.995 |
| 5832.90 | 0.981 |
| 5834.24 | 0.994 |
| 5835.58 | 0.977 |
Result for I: 5816.80 A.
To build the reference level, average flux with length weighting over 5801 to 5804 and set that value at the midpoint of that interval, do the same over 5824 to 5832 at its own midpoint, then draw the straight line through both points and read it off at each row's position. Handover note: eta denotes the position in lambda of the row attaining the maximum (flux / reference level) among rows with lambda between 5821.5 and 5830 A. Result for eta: 5828.87 A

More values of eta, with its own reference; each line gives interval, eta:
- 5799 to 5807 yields 5806.10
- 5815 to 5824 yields 5815.46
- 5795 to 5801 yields 5798.08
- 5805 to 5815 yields 5807.43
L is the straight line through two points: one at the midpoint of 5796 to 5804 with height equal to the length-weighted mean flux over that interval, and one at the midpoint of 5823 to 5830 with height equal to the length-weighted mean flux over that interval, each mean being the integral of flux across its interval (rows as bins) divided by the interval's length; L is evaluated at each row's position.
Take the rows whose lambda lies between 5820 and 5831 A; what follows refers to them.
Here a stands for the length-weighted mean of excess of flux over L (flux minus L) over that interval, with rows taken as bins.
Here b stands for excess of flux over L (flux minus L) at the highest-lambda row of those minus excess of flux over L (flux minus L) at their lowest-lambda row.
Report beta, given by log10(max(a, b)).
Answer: -2.10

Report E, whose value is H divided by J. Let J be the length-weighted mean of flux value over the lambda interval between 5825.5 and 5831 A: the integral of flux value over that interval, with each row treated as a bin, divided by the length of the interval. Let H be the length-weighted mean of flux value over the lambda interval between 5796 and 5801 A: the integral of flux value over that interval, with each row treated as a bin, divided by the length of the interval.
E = 0.95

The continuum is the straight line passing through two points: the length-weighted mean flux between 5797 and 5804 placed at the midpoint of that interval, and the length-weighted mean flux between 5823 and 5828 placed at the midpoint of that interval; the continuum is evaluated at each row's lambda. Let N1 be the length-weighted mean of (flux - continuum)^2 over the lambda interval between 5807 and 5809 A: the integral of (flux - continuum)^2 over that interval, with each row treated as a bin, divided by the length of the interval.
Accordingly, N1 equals 0.0426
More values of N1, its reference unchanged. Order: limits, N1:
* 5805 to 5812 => 0.0313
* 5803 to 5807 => 0.0294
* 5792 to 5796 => 0.0013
